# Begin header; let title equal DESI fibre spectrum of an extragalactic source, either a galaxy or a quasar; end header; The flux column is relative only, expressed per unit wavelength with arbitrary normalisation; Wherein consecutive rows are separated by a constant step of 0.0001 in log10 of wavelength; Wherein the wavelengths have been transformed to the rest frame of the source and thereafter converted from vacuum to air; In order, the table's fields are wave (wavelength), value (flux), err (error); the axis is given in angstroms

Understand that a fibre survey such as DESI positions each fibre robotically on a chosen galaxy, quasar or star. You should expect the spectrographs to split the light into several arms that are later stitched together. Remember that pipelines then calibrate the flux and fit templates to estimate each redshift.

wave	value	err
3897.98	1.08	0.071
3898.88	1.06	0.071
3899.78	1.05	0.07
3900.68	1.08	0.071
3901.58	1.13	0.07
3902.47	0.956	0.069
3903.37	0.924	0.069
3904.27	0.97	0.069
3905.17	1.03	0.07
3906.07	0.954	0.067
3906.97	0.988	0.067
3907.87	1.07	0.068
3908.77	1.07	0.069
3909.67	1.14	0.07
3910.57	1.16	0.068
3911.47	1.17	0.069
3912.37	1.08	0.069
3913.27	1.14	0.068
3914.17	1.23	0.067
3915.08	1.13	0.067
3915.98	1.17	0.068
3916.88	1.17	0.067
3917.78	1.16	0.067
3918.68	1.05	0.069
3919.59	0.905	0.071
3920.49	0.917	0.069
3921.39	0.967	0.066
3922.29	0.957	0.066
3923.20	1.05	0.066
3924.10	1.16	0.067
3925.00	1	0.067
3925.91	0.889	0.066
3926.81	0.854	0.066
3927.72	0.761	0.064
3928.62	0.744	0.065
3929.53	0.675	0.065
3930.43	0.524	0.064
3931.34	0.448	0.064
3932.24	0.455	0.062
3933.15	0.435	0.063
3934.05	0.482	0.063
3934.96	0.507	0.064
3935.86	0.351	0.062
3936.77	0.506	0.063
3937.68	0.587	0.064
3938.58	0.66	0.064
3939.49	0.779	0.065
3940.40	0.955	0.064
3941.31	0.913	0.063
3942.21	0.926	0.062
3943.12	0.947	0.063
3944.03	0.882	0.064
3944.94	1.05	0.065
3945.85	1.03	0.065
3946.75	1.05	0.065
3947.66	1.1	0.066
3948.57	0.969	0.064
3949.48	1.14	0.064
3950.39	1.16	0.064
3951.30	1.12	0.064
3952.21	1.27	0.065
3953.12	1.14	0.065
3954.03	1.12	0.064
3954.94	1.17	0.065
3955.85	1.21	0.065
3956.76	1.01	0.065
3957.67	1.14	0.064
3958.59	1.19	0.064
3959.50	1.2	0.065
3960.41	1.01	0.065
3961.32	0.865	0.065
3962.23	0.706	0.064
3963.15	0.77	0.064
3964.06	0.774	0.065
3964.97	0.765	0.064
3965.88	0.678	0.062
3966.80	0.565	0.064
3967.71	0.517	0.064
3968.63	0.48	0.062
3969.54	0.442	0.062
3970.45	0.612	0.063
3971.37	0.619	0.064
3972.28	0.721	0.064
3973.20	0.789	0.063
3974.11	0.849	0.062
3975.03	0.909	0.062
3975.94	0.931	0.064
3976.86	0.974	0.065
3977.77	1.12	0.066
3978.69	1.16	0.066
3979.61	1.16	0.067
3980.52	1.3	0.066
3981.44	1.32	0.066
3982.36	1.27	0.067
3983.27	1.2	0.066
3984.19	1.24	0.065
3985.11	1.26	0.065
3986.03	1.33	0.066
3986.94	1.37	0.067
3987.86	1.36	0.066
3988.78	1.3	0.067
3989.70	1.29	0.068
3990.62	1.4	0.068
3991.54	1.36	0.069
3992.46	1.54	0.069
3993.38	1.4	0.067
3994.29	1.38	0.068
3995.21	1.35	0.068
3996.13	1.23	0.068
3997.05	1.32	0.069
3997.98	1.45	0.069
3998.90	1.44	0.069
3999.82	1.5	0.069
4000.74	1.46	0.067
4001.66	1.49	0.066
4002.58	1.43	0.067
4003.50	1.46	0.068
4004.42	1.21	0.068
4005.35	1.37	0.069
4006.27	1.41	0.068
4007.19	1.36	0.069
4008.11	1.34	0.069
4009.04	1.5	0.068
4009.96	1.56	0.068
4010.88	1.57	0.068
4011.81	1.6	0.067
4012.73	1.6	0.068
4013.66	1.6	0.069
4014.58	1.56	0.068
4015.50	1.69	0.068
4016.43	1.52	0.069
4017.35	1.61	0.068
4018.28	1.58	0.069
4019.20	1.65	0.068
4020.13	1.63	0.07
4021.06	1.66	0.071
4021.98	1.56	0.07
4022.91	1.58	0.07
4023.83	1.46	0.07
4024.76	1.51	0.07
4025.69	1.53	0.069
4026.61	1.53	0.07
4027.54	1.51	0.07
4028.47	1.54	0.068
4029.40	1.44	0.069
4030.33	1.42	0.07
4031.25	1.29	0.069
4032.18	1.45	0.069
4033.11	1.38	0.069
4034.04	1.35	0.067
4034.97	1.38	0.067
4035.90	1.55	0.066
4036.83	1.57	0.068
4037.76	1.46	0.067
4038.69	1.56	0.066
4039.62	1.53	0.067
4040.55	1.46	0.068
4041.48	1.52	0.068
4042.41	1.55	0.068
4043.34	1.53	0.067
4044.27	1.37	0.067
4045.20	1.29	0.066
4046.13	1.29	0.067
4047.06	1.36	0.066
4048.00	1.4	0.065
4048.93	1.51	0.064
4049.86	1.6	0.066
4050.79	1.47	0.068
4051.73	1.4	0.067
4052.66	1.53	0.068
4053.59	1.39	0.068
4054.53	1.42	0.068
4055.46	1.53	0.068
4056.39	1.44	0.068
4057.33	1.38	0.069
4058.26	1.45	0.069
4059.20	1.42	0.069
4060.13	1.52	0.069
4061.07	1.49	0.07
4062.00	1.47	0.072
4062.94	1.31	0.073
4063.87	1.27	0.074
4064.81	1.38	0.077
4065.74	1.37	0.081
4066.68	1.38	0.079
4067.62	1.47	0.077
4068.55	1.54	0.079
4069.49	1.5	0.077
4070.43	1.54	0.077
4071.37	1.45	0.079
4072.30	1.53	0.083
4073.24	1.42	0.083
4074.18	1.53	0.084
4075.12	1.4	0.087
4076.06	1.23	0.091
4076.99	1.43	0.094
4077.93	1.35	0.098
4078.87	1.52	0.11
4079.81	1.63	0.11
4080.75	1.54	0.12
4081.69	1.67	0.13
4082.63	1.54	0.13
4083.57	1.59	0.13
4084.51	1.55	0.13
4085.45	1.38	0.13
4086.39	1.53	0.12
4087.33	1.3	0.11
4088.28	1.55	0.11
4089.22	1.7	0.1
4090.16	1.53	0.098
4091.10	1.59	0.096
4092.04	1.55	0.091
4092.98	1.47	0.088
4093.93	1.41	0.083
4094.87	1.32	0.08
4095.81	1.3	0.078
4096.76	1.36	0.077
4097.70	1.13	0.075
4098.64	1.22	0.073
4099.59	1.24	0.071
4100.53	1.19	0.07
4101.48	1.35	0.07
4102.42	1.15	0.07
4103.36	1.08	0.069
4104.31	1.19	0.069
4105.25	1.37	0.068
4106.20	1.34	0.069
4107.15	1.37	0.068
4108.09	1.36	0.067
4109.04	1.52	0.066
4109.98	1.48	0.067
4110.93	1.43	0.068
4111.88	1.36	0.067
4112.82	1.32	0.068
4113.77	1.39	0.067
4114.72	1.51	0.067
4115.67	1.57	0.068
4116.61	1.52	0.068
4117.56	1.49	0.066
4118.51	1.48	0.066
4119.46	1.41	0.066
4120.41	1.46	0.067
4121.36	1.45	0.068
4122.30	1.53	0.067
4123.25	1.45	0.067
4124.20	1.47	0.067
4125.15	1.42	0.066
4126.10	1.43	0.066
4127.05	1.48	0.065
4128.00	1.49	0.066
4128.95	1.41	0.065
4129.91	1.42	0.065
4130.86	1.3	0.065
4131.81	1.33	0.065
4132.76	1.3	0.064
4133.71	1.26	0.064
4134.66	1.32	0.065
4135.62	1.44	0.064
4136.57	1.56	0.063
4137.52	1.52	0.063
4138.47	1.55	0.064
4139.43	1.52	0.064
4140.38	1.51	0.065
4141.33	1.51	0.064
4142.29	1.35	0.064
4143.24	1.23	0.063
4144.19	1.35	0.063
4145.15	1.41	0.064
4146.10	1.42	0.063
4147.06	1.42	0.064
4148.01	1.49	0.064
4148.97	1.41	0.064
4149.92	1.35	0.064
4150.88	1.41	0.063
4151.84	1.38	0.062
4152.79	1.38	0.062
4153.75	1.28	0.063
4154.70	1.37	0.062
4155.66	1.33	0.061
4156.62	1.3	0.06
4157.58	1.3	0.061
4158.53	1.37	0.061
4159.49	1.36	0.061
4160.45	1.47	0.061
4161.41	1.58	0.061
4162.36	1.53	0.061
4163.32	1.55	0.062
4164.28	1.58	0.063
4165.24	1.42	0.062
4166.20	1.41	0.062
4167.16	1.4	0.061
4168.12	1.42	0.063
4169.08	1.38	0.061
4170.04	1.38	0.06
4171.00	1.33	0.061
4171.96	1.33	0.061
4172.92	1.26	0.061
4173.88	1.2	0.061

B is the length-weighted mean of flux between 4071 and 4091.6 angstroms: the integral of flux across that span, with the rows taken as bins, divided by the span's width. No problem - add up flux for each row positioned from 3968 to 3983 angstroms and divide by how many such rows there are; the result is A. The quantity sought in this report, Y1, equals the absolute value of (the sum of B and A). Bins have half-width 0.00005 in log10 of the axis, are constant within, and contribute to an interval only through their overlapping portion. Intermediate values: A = 0.92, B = 1.50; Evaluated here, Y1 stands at 2.42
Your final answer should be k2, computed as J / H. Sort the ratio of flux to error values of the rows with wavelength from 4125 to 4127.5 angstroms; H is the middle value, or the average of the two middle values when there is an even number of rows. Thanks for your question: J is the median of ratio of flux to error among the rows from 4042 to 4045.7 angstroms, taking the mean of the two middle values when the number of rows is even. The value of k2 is 1.00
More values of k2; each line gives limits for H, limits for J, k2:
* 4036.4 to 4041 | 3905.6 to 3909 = 0.66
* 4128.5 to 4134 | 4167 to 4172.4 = 1.11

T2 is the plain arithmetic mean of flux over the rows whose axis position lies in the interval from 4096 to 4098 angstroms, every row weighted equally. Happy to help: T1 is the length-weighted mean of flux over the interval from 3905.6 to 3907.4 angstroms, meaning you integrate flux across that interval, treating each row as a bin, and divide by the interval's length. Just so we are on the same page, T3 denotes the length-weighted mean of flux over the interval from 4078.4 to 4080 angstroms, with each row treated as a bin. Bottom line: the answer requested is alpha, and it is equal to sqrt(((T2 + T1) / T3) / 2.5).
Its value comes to 0.8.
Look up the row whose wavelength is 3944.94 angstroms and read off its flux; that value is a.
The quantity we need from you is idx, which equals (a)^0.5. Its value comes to 1.02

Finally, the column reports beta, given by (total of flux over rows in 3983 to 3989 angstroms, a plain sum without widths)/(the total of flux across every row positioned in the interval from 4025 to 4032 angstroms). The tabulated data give 0.88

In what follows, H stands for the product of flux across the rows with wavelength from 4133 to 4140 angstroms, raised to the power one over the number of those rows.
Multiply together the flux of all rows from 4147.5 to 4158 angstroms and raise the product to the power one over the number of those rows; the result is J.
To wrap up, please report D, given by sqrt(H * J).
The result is 1.40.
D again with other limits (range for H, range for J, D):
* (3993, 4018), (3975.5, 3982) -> 1.28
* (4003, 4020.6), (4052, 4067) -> 1.47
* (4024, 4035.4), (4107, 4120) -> 1.44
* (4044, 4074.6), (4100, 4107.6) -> 1.34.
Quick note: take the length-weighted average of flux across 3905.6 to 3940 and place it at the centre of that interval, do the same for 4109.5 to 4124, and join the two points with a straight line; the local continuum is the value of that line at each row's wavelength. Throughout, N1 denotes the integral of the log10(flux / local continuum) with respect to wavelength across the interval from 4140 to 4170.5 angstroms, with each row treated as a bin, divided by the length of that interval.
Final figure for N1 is -0.05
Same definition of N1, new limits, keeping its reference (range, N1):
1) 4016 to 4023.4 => 0.14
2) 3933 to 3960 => -0.03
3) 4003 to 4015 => 0.11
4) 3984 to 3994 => 0.10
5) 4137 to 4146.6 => -0.03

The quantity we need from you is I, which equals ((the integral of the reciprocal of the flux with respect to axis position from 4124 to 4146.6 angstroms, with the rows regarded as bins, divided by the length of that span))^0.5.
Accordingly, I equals 0.842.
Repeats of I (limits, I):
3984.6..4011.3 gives 0.849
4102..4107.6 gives 0.898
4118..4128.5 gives 0.828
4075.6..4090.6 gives 0.819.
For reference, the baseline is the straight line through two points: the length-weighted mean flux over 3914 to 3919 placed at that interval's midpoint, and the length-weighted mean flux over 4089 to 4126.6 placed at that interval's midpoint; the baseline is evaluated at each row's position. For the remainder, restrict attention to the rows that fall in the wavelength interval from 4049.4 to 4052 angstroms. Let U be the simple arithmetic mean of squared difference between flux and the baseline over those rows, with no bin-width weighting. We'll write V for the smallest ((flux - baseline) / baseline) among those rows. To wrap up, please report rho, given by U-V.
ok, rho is -0.02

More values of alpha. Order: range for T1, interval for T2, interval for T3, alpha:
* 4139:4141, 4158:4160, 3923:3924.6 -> 1.0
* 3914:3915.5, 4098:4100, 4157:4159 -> 0.8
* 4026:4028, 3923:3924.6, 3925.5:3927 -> 1.1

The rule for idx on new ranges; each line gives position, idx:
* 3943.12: 0.97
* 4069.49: 1.22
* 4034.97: 1.17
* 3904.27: 0.98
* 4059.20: 1.19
